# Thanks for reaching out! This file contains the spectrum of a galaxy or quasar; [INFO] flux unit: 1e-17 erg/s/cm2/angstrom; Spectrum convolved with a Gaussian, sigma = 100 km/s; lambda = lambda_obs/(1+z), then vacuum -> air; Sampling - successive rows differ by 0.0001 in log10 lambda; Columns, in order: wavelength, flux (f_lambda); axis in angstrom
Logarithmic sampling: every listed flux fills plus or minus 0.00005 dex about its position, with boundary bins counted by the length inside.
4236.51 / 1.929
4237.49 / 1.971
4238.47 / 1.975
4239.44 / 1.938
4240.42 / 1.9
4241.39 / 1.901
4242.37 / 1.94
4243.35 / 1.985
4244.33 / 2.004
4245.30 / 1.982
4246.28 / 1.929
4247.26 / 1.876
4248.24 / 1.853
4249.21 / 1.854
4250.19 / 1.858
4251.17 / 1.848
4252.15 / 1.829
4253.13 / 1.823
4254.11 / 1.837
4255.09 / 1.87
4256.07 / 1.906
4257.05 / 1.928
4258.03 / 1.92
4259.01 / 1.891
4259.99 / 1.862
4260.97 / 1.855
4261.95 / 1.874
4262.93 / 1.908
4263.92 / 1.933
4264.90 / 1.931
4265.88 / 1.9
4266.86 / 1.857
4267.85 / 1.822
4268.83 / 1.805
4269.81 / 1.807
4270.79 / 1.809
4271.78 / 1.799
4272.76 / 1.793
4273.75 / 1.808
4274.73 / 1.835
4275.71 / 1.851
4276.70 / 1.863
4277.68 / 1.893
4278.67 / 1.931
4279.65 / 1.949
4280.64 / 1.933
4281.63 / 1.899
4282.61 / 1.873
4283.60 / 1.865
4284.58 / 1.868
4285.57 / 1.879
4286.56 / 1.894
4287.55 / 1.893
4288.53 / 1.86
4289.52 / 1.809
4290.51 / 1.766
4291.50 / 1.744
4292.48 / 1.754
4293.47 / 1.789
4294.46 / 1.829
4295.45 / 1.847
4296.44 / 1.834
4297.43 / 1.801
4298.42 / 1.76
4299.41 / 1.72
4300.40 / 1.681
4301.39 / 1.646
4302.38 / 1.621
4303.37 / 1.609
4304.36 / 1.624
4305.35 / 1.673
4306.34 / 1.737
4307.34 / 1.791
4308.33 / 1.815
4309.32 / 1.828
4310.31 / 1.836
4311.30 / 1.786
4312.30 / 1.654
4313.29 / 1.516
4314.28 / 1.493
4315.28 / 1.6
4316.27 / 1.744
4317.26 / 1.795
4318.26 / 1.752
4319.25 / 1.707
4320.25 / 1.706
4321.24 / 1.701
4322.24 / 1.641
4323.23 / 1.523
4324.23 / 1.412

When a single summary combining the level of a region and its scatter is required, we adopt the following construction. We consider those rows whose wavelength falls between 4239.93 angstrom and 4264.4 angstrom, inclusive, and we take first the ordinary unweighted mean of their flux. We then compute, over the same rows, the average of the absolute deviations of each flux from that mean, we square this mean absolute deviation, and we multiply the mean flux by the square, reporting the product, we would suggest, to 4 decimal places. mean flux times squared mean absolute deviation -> 0.0030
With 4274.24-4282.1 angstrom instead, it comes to 0.0022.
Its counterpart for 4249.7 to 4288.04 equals 0.0023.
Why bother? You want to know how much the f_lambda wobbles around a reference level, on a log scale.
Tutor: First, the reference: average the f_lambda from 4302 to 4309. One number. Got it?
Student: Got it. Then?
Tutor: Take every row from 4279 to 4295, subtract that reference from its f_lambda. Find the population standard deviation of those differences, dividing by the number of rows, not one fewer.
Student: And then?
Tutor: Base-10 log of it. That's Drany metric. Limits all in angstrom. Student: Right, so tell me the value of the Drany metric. -1.22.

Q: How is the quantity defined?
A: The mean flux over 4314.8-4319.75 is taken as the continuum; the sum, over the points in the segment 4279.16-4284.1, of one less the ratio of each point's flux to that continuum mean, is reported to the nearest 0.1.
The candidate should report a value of -0.5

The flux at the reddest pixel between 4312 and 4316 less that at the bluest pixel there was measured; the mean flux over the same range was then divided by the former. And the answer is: -29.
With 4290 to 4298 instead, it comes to 51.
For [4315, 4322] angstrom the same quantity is 17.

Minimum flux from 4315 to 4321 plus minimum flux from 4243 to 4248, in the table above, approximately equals 3.48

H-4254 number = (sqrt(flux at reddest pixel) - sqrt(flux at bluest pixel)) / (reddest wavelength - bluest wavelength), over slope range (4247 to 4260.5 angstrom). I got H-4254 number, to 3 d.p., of 0.000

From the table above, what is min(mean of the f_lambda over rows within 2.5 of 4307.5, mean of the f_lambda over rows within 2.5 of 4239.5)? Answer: 1.77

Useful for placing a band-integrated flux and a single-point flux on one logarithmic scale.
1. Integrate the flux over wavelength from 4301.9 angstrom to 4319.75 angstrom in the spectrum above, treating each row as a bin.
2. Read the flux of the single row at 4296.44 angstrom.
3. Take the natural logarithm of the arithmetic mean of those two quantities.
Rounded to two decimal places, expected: 2.78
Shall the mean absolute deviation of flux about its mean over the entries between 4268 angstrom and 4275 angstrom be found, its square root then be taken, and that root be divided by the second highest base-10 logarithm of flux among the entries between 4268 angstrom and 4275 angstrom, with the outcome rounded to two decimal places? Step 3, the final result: 0.35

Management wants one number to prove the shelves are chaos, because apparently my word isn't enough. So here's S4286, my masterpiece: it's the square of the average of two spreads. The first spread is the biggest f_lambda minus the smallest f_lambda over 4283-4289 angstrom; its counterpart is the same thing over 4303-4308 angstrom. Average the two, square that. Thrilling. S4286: 0.012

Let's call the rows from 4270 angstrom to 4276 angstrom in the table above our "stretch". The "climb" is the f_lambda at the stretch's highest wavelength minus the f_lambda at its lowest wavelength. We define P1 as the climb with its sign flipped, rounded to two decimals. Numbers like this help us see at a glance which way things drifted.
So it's -0.04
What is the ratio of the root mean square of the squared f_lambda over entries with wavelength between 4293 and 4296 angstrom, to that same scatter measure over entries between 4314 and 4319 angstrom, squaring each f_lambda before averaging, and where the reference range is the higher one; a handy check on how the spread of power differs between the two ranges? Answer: 1.17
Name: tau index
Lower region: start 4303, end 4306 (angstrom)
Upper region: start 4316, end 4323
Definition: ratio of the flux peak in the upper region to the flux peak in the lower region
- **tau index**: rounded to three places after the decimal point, 1.073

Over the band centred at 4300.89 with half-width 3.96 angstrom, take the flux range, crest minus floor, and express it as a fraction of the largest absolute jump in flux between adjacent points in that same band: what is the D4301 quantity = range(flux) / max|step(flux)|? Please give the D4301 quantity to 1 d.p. 4.7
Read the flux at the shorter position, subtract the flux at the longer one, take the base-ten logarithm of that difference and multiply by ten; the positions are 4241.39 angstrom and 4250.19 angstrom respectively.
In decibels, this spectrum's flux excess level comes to -13.7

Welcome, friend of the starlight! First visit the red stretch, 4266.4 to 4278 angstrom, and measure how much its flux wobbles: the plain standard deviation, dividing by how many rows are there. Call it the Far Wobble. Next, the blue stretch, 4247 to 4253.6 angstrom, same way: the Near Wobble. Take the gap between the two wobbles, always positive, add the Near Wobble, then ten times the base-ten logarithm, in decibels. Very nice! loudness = -15.2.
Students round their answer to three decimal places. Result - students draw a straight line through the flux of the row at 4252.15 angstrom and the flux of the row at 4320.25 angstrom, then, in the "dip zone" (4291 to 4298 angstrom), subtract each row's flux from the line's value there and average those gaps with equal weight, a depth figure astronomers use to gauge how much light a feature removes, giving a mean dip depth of -0.047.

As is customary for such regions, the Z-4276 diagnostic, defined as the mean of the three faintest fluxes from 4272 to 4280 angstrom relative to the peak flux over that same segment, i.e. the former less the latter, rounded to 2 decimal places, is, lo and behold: -0.14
